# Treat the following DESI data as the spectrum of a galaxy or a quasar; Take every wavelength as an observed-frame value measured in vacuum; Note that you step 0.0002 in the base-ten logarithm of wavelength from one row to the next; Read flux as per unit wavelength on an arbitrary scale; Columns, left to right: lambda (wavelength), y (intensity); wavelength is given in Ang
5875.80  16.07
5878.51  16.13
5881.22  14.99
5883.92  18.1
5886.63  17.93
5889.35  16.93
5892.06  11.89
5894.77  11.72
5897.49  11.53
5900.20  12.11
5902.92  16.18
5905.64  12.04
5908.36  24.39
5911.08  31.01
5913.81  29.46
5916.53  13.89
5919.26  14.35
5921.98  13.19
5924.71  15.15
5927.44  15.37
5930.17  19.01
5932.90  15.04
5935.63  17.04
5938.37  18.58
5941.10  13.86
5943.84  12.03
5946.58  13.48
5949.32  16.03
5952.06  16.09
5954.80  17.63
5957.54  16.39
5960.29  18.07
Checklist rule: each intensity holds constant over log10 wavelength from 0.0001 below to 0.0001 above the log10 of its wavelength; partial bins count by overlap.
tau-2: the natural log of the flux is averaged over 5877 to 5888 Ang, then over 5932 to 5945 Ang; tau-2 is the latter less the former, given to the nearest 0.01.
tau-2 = -0.10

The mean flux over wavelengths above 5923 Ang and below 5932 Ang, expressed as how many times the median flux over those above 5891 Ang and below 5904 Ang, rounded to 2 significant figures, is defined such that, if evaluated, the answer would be 1.4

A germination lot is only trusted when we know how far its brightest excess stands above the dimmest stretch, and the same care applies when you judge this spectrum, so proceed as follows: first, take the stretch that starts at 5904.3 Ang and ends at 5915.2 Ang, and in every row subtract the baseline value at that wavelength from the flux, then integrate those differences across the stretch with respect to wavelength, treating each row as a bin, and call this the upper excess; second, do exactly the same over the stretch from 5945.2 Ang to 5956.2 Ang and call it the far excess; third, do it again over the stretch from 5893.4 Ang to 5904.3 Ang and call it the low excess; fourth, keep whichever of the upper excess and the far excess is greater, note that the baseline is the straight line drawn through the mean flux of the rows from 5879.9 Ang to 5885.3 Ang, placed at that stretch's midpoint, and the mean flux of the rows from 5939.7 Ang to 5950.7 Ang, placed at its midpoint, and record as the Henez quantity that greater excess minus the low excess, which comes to 129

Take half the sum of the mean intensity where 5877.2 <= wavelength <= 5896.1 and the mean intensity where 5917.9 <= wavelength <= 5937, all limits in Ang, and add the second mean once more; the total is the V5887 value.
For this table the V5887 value 31.1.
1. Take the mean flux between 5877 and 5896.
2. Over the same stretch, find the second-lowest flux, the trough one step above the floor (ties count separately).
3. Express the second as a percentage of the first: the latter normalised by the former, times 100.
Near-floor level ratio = 77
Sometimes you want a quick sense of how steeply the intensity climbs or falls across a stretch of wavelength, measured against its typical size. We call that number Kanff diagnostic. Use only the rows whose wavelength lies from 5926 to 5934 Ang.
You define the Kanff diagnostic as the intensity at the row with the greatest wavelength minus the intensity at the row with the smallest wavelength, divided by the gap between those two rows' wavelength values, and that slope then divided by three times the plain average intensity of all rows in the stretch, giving -0.001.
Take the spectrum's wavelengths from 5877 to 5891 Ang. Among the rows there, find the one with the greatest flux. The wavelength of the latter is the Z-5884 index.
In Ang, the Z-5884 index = 5883.92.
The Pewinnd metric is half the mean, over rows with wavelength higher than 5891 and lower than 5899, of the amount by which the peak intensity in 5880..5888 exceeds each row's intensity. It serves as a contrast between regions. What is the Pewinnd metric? 3.2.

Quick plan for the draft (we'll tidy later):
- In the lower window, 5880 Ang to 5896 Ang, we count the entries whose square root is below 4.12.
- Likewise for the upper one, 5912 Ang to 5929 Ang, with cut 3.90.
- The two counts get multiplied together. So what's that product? 16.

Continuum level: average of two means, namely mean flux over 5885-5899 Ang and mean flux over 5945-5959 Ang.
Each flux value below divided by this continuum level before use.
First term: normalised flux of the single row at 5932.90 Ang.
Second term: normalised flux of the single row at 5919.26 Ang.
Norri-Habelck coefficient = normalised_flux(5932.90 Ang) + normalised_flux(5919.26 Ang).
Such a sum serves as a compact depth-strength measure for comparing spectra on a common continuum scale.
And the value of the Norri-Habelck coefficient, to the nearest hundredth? 1.96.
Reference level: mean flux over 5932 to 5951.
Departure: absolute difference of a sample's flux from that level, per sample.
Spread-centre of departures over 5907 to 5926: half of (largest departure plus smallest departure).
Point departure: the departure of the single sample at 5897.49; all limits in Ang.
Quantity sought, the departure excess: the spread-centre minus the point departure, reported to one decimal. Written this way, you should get 4.3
